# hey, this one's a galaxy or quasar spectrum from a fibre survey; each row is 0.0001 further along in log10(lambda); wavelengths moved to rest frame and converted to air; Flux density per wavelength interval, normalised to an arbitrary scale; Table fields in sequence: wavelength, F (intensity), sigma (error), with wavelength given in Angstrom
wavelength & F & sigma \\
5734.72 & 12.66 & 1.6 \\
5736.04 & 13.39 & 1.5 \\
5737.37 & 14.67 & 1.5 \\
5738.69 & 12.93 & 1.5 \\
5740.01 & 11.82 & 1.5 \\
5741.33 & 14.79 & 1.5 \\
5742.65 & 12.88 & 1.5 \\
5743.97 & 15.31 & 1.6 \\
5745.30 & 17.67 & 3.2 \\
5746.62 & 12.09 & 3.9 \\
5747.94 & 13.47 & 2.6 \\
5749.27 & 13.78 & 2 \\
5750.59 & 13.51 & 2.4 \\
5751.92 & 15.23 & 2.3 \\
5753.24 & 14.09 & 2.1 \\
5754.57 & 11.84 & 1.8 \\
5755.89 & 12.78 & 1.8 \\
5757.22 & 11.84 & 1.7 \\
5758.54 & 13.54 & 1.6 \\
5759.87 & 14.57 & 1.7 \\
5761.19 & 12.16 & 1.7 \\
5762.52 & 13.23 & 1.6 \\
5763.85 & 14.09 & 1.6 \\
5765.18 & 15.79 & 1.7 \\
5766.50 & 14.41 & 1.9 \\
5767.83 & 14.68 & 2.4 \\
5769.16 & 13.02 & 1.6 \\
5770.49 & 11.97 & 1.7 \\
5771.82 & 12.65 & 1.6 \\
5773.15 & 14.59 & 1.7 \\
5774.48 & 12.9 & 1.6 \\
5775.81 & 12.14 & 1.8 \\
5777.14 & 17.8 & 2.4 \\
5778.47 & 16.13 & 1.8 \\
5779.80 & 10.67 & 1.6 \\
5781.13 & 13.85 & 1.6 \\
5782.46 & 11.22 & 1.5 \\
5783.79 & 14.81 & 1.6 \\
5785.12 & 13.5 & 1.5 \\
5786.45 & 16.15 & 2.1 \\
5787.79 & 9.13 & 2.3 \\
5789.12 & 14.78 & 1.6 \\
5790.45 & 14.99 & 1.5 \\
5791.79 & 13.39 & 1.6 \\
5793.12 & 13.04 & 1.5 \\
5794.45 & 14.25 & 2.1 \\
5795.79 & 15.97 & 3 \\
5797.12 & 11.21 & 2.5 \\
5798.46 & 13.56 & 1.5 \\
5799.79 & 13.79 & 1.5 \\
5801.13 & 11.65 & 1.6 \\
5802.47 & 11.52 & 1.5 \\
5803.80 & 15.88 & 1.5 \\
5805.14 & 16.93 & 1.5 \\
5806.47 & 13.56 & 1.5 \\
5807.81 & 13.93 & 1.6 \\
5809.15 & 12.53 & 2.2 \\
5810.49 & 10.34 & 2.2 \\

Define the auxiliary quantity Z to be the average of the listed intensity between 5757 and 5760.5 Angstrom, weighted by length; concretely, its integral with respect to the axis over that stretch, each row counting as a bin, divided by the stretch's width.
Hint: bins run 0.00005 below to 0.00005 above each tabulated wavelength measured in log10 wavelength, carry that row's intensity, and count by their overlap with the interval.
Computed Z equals 13.5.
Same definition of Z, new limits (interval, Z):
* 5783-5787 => 14.7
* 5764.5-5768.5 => 15.0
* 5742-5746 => 15.3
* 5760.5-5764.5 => 13.2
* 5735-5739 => 13.6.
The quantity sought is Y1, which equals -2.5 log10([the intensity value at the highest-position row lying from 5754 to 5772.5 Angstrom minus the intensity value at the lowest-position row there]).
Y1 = 0.2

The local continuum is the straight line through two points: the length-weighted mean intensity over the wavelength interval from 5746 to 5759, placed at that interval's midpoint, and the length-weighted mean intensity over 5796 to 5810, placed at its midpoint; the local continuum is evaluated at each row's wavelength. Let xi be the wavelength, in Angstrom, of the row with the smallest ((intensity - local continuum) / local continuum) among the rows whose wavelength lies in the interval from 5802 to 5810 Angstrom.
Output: 5802.47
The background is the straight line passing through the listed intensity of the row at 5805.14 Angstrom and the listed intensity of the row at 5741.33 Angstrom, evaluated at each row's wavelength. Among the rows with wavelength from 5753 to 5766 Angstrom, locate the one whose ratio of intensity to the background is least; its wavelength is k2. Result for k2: 5757.22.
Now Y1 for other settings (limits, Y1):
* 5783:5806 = -0.8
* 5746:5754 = -0.8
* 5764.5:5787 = 1.1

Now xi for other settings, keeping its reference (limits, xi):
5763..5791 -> 5787.79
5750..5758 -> 5757.22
